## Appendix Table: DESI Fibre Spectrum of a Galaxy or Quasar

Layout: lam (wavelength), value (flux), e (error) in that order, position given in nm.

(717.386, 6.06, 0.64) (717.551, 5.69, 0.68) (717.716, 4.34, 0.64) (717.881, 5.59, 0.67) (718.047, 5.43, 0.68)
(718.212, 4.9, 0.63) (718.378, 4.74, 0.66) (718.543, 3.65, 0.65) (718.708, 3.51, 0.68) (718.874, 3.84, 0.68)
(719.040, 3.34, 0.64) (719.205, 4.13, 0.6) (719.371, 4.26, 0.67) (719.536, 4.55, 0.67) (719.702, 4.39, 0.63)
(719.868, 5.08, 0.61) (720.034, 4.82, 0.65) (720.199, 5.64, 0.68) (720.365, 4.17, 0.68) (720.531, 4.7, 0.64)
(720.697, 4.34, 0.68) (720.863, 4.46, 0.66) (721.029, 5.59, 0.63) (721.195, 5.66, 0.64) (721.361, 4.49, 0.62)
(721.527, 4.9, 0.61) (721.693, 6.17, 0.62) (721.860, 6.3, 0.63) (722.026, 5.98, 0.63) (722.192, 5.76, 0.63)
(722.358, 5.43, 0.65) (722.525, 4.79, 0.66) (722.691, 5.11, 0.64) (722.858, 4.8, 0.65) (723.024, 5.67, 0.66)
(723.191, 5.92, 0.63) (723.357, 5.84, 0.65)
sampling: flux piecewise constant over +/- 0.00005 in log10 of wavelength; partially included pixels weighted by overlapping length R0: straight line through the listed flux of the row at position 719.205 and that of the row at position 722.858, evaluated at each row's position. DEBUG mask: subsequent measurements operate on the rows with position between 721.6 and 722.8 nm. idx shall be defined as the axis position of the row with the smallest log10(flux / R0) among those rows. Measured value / 722.525 nm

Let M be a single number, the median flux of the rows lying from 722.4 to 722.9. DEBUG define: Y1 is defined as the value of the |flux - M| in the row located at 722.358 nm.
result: 0.63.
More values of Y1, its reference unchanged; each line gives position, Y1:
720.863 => 0.34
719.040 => 1.46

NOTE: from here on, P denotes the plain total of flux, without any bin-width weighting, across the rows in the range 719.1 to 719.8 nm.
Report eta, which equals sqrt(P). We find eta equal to 4.2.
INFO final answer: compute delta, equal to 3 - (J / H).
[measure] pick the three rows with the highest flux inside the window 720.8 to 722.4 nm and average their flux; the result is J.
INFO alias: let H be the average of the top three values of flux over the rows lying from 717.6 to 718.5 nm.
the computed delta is 1.84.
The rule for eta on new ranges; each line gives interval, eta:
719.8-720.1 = 3.1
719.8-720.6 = 4.9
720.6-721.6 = 5.4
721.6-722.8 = 6.3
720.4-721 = 3.7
